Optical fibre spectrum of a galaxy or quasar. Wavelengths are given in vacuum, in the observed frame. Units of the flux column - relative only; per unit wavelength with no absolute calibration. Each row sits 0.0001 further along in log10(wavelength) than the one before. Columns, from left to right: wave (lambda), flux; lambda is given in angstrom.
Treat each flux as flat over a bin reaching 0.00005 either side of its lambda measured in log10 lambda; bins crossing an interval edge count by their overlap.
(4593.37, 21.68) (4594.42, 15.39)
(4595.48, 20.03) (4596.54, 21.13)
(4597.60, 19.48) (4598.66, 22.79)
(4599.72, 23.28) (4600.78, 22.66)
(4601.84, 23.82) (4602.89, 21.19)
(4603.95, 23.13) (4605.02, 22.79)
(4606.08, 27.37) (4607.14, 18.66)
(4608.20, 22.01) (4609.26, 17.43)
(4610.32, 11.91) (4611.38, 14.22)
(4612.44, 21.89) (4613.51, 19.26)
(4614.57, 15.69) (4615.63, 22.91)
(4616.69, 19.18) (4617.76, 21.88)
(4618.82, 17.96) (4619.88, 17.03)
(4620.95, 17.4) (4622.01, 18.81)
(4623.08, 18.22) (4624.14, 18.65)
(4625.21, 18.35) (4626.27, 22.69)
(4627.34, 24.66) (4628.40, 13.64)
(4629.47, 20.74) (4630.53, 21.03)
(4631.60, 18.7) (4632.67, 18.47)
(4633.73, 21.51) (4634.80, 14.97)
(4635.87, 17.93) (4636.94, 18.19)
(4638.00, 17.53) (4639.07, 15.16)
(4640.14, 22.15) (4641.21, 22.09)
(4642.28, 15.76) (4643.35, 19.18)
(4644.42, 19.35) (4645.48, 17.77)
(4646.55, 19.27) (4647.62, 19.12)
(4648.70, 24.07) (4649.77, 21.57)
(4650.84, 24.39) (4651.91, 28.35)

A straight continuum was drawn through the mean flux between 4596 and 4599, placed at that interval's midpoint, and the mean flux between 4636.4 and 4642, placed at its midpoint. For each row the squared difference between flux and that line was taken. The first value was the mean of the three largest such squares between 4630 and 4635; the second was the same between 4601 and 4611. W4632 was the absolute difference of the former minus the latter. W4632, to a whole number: 34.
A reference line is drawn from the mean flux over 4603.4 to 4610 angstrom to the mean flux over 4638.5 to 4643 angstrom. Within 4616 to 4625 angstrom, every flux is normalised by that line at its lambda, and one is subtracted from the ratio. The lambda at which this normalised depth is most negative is 4619.88 angstrom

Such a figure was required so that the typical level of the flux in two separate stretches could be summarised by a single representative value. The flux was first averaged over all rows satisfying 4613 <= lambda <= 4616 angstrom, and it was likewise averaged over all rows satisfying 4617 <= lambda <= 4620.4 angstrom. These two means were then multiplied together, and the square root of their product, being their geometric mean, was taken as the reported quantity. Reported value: 19.1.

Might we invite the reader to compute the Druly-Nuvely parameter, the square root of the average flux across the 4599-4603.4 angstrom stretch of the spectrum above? 4.77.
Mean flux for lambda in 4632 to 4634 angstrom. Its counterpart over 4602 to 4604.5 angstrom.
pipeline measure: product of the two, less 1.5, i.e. 441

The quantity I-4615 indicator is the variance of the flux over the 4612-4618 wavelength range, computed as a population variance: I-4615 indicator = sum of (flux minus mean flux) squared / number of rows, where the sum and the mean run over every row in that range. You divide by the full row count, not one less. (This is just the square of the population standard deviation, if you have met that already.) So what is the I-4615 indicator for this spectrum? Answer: 5.9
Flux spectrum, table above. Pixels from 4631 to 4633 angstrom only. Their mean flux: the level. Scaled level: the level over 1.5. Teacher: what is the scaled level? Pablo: 12.4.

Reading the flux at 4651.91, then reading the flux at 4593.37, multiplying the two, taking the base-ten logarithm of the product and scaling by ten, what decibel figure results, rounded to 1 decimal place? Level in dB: 27.9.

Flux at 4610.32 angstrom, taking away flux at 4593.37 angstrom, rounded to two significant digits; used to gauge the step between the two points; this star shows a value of -9.8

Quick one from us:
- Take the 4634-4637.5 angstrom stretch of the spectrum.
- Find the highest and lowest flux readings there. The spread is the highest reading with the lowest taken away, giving 3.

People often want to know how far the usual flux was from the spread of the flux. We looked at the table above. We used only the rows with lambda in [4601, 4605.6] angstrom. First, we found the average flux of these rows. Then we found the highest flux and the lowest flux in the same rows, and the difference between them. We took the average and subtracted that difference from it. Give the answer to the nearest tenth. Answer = 20.1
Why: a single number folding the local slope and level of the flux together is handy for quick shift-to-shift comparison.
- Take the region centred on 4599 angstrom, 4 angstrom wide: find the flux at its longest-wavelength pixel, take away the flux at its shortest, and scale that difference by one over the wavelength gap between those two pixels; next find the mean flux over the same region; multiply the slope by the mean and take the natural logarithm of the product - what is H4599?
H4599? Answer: 3.1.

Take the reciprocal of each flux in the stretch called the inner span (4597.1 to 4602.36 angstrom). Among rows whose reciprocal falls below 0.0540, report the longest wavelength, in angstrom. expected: 4601.84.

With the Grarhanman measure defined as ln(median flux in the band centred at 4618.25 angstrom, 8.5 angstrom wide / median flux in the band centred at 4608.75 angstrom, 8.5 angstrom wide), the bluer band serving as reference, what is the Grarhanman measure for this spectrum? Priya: -0.10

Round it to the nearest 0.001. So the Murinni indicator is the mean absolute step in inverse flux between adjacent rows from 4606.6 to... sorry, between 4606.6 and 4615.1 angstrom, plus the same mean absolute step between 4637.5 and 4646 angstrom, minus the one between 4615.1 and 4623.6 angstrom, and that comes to 0.019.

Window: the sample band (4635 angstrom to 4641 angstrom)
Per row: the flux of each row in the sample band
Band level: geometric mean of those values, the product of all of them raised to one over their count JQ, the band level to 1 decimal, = 18.1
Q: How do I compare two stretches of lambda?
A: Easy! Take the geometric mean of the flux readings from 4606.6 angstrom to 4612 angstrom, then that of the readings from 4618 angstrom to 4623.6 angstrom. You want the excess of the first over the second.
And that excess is -1.4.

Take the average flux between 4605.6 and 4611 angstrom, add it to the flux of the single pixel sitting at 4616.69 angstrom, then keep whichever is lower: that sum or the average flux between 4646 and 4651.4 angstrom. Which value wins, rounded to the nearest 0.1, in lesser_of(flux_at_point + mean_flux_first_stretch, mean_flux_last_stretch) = 21.7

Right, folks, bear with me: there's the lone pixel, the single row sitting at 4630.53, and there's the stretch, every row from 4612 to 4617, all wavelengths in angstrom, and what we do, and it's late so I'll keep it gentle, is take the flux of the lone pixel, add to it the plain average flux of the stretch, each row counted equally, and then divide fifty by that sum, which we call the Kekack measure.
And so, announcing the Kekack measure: 1.23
